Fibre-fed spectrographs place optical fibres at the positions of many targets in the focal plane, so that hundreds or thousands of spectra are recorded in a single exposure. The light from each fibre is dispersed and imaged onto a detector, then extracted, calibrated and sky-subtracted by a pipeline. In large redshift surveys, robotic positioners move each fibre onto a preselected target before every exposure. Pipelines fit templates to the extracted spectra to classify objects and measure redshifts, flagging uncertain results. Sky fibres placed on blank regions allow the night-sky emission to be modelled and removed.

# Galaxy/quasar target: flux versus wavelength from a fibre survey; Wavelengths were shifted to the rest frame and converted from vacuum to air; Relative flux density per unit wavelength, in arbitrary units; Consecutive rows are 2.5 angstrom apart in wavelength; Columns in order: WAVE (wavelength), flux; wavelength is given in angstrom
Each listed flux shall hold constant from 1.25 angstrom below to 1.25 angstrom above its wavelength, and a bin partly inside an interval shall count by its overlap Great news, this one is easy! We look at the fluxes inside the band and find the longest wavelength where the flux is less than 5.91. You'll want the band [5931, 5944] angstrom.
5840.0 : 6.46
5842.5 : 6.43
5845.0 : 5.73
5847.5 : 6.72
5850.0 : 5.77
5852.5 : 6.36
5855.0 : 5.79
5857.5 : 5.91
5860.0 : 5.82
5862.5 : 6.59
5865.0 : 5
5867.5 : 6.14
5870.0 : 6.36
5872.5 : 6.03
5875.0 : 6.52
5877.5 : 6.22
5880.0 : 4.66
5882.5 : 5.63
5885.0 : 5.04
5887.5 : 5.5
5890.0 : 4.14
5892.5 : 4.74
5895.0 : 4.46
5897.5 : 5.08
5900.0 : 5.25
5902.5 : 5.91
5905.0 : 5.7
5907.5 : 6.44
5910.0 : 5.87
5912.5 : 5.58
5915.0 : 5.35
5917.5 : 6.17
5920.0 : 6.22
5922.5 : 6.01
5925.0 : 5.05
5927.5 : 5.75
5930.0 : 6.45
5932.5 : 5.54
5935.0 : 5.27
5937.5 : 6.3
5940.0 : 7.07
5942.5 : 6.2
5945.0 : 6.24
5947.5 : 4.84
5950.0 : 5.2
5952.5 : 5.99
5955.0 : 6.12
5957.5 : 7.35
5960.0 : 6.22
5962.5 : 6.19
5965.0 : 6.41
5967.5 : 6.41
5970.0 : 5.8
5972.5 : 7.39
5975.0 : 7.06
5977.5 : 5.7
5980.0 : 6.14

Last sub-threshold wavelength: 5935.0 angstrom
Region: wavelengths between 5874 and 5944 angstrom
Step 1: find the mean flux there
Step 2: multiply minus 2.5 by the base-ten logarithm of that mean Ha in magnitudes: -1.88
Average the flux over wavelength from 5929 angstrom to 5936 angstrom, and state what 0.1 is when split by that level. 0.0174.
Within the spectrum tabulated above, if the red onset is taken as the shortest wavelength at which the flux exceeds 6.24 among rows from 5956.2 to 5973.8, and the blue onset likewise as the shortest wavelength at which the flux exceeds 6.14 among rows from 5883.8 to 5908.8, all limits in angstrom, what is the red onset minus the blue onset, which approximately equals 50.0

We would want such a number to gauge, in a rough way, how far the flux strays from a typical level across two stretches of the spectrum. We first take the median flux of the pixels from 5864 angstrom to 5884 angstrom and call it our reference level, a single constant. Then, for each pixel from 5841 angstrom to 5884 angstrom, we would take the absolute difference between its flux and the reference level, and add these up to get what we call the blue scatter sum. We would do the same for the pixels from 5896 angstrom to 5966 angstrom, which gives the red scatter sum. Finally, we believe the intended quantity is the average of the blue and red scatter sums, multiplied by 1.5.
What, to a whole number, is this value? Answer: 15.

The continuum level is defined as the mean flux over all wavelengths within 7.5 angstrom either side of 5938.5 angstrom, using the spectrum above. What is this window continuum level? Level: 6.1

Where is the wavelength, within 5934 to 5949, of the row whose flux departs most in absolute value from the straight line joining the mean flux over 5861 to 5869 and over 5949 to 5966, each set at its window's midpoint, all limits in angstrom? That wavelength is 5947.5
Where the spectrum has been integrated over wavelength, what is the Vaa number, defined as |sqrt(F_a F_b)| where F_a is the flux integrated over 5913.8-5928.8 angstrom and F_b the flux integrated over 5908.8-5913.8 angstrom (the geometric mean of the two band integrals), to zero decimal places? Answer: 50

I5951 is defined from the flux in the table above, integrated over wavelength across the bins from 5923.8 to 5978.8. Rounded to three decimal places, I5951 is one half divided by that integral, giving 0.001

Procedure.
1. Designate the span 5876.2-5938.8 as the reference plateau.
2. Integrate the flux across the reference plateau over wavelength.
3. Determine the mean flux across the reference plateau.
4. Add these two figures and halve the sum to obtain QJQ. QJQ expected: 176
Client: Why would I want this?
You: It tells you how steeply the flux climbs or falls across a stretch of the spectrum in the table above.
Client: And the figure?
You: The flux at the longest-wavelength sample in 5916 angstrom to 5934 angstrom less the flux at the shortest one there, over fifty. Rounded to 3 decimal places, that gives -0.013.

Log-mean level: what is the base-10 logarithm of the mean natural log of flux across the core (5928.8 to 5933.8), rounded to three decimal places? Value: 0.252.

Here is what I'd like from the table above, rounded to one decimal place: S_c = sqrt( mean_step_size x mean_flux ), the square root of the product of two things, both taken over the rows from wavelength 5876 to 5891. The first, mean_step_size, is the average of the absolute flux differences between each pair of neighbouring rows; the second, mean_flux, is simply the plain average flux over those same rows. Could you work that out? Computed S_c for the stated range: 2.3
